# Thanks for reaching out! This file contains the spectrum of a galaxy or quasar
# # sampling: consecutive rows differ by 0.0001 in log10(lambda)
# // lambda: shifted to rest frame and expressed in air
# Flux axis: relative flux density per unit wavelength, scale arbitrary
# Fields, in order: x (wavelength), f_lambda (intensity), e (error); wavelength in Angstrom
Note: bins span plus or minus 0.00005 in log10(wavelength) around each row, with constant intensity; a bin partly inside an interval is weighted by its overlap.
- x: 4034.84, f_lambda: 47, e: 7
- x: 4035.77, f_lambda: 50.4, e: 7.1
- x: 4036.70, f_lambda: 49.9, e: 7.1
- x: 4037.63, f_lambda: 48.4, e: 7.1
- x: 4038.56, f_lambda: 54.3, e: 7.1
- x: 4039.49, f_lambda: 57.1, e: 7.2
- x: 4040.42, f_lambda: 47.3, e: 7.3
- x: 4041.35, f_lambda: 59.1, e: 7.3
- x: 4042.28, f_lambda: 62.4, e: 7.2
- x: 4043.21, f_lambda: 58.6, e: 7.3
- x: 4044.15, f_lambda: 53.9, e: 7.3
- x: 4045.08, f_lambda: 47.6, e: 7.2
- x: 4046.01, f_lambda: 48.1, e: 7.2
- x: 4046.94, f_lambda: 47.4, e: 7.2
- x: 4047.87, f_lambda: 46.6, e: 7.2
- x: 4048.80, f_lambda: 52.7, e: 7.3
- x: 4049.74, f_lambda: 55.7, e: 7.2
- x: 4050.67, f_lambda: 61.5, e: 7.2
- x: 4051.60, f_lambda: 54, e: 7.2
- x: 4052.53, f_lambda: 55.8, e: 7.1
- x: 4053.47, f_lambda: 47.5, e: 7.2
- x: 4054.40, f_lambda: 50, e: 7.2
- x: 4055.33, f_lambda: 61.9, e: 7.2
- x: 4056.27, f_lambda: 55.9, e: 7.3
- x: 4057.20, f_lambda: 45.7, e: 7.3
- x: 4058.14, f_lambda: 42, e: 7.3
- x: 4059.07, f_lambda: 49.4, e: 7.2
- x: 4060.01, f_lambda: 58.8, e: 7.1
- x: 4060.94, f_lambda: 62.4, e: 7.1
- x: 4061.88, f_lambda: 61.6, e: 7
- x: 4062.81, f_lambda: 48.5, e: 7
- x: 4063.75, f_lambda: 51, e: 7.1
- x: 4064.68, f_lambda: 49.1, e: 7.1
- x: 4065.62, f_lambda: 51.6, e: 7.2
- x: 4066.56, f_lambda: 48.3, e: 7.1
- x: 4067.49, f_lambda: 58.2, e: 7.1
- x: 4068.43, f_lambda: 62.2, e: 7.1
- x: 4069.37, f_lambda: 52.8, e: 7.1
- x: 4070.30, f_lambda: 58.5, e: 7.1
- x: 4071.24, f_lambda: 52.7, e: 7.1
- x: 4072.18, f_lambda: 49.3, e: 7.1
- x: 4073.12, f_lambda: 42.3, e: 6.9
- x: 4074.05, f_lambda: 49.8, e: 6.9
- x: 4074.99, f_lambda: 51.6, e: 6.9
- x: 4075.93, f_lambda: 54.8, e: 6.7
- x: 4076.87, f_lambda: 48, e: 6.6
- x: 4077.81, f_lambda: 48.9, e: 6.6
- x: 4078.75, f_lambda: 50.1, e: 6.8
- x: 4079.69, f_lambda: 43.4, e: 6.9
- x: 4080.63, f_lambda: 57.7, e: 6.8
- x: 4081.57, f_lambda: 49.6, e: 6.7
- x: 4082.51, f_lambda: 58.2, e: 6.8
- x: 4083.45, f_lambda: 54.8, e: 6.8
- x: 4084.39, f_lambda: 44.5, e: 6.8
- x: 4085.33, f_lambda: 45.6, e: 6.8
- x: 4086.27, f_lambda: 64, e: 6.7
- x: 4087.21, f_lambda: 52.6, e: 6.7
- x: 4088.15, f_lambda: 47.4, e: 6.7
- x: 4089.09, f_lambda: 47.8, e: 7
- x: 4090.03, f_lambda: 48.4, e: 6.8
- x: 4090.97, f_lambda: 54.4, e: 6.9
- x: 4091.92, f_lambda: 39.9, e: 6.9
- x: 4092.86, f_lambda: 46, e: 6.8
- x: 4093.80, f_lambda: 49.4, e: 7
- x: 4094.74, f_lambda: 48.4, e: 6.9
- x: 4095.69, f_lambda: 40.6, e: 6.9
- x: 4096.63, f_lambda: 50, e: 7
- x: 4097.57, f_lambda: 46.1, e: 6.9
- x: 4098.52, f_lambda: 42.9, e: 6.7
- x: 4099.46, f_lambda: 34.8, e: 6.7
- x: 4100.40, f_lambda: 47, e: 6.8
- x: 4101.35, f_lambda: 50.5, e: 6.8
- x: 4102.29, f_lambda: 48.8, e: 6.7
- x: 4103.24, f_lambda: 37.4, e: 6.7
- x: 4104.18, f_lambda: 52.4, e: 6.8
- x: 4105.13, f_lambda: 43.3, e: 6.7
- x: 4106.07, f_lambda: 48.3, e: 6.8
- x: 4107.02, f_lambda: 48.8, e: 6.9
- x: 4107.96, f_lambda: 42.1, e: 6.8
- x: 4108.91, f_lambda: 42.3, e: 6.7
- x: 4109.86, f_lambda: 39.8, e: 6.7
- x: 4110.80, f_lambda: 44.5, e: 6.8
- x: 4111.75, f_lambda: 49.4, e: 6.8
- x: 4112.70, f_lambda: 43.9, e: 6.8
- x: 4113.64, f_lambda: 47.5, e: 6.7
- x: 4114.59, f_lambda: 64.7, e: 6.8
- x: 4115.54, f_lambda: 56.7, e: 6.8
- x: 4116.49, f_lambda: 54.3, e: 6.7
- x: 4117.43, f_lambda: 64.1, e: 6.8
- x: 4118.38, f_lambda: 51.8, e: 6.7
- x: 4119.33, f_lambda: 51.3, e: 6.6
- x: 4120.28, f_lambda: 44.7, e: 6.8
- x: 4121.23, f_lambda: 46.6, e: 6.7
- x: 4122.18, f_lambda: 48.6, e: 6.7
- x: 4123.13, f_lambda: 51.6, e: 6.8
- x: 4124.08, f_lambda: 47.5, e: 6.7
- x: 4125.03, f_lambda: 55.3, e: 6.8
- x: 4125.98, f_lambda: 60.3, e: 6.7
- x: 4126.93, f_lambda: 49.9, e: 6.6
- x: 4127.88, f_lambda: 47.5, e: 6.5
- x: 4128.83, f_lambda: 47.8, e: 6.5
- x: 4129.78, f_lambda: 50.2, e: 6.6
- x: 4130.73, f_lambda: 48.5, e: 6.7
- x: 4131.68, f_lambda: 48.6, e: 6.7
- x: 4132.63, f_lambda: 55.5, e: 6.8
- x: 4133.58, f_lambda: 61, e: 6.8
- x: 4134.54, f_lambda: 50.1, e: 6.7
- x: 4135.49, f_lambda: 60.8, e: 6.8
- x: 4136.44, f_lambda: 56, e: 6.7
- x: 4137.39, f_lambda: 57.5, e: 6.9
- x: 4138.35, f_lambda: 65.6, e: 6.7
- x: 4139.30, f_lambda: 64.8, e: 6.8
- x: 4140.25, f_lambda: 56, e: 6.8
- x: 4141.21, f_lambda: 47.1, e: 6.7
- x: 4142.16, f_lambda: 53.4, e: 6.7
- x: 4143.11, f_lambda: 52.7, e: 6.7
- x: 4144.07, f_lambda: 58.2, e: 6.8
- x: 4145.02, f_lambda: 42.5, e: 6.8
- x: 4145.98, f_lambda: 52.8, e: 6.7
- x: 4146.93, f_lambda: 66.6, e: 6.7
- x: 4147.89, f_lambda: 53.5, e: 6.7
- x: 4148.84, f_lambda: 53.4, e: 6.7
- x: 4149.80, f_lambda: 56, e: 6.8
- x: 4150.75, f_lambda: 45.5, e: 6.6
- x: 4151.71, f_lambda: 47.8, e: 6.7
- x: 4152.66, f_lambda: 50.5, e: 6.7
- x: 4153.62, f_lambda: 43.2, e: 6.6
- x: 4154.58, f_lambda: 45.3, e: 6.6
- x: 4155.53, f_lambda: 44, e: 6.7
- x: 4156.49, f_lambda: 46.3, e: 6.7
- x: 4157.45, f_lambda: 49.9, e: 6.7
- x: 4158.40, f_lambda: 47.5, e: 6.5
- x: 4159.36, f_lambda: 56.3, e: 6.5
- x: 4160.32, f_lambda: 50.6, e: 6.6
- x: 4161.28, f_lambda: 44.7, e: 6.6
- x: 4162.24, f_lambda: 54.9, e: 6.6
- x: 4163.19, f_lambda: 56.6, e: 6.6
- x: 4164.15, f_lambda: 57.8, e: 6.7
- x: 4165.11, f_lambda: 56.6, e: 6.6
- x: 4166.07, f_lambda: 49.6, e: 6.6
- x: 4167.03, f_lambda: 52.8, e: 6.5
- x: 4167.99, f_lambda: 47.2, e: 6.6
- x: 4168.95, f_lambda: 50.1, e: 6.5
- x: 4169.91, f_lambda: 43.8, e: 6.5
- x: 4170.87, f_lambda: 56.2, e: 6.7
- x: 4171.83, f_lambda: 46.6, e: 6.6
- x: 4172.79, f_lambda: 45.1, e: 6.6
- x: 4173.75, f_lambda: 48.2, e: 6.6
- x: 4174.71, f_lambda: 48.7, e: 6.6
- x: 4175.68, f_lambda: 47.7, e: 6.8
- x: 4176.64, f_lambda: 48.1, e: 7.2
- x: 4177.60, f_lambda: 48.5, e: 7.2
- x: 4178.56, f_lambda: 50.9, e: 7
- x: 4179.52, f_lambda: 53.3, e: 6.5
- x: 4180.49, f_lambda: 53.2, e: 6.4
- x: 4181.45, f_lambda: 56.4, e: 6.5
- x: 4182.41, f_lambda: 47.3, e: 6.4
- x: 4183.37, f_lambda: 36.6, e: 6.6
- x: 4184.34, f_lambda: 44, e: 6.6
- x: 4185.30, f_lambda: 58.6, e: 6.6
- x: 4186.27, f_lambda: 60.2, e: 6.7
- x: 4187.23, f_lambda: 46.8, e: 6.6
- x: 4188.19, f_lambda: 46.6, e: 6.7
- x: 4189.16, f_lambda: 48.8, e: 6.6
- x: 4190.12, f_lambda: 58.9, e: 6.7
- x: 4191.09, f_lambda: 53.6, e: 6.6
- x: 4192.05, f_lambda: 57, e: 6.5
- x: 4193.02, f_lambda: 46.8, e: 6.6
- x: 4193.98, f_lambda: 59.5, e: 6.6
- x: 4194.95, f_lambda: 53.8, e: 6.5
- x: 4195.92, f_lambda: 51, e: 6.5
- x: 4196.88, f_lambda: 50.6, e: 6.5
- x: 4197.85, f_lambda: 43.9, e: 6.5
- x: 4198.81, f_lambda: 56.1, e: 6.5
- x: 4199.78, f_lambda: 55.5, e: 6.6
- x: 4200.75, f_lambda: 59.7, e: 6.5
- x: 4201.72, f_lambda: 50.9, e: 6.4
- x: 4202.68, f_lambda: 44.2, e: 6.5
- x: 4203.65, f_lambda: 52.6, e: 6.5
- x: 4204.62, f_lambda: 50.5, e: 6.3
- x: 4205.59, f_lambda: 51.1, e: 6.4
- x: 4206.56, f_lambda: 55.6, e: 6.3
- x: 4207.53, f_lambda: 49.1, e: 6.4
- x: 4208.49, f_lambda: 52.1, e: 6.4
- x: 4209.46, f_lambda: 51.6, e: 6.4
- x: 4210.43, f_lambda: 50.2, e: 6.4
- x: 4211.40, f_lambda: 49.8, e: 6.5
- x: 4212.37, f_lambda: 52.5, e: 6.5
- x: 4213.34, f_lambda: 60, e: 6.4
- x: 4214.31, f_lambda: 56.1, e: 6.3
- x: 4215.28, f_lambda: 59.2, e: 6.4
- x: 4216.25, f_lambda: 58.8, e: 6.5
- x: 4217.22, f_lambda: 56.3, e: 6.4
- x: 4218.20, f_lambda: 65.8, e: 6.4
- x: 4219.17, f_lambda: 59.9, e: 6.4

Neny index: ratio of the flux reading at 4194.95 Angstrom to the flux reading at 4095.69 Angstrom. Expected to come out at 1.33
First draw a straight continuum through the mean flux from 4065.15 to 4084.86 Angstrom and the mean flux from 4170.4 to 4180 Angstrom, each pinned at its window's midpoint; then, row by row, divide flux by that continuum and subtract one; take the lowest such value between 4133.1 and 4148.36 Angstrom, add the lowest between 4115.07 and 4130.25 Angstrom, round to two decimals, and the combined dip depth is -0.27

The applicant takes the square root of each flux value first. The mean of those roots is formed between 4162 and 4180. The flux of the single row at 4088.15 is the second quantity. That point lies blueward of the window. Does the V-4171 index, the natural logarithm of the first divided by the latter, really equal -1.90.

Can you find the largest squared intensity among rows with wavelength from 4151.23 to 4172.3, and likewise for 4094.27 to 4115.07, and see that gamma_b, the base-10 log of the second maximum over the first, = 0.10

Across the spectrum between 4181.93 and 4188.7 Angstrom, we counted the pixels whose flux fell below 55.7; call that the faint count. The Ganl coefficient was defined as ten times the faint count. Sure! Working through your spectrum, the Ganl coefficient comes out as 50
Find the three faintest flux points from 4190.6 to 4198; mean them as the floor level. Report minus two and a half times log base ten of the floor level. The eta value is -4.18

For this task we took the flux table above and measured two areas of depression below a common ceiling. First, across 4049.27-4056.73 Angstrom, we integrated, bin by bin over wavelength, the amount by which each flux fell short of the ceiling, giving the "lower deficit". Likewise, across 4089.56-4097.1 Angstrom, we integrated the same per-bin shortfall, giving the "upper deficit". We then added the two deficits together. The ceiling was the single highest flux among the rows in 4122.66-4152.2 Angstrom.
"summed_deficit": 231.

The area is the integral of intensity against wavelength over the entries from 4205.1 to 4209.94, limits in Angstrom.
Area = 251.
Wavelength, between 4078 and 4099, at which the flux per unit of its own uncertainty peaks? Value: 4086.27 Angstrom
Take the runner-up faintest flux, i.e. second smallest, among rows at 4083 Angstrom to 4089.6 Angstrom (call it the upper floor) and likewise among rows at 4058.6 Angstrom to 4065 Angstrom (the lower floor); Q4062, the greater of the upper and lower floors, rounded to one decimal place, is 49.1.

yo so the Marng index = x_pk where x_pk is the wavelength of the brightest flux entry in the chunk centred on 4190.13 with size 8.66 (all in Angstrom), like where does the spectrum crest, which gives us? 4186.27 Angstrom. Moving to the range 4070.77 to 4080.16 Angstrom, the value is 4075.93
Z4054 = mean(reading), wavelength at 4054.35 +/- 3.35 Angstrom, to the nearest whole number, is 53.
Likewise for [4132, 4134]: 58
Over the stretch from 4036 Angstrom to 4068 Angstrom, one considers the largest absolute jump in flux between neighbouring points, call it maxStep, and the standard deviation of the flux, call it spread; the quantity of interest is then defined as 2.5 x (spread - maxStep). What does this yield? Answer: -19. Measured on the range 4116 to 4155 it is -24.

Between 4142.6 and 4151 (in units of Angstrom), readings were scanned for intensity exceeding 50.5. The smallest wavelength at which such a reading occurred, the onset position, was 4143.11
